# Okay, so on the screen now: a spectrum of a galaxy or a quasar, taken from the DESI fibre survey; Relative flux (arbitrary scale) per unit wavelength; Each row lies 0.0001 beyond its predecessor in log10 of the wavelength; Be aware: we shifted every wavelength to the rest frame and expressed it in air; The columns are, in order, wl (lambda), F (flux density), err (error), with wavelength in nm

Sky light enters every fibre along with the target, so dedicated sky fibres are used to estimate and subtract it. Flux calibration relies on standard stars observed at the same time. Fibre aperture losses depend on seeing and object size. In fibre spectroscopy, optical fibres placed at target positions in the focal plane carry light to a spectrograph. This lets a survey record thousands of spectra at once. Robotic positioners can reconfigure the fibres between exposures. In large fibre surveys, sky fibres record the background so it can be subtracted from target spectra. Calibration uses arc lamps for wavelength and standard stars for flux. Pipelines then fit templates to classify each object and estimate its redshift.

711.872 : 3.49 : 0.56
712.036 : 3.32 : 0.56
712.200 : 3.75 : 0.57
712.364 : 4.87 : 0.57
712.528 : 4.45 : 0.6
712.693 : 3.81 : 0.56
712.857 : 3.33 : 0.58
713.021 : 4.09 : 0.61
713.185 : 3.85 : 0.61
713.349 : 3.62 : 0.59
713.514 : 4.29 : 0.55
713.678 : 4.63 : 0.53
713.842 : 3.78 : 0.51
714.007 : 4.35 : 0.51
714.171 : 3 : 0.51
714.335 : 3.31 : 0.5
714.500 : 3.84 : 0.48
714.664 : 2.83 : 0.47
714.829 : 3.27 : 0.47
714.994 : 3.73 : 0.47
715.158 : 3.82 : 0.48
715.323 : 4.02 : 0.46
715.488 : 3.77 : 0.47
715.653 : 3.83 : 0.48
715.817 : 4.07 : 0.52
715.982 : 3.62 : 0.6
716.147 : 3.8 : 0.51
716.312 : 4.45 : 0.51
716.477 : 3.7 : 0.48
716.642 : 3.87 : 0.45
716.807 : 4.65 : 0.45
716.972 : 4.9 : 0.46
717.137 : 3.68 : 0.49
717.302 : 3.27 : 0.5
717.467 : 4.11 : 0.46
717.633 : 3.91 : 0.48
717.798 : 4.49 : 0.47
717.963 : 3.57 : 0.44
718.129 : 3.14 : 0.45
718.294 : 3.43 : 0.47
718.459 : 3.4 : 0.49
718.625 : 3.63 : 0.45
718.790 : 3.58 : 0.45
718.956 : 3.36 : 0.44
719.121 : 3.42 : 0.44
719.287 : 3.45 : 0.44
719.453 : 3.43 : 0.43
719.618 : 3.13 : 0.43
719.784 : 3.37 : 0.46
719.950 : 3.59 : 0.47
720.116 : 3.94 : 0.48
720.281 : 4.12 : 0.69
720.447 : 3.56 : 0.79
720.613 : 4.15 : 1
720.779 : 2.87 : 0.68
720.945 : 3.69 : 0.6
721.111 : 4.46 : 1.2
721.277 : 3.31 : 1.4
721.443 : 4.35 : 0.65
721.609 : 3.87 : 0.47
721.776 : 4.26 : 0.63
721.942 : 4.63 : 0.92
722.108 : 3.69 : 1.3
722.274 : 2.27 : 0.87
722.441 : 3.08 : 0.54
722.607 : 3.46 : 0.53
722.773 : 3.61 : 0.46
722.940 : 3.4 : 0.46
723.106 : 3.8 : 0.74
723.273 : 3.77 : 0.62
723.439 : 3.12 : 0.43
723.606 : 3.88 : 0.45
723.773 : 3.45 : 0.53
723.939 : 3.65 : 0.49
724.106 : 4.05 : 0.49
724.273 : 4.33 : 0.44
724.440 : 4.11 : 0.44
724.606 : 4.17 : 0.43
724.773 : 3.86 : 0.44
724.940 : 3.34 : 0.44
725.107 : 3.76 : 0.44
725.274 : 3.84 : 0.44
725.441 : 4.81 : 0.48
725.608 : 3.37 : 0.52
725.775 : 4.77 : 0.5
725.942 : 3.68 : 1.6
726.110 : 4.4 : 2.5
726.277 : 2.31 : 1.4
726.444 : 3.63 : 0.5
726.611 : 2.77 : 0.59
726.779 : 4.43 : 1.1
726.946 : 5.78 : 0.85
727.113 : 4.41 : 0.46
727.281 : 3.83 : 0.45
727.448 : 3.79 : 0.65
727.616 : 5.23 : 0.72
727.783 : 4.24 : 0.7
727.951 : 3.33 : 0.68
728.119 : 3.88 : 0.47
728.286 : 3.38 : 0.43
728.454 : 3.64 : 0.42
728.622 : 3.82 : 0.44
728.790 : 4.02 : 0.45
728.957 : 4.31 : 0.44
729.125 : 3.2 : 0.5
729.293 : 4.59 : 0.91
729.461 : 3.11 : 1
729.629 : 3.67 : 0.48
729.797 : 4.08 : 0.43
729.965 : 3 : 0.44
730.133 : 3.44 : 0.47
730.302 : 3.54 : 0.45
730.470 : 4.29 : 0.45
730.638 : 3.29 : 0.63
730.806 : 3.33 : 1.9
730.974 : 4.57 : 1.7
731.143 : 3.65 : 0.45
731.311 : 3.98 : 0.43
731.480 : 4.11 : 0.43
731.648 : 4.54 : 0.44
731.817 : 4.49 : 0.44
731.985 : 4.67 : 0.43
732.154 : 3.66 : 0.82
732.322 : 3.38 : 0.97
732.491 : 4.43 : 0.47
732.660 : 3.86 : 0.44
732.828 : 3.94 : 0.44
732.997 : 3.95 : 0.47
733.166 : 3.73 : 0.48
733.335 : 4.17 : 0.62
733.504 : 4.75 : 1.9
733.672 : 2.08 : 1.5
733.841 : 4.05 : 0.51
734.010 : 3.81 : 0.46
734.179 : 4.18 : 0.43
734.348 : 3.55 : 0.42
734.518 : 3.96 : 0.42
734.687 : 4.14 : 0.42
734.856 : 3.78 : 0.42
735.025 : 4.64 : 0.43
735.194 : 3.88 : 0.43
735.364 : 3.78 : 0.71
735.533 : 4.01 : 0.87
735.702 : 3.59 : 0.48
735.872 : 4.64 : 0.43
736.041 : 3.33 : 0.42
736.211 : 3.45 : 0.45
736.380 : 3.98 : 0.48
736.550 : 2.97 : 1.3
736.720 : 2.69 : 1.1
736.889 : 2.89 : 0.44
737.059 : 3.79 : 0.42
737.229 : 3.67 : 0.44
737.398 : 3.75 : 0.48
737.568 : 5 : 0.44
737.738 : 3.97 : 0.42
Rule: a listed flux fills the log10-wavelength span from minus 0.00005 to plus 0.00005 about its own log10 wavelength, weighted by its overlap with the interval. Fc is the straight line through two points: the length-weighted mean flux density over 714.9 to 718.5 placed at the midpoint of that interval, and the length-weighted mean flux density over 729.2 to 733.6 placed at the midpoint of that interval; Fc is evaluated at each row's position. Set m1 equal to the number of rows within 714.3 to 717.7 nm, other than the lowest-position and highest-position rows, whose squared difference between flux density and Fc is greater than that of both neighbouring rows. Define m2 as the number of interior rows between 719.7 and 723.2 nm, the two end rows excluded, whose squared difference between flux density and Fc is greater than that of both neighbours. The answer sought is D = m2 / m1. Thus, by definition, 1.0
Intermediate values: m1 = 6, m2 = 6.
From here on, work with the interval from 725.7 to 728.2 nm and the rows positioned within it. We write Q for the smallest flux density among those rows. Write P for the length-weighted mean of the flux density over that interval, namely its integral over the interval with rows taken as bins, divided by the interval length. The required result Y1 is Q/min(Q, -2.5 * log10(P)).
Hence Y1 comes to -1.5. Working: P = 4.03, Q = 2.31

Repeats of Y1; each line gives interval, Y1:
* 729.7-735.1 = -1.4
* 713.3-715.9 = -2.0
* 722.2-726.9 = -1.6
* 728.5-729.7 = -2.1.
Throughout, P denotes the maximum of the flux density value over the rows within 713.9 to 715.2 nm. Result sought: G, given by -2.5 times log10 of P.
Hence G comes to -1.60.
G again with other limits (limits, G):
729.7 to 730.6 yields -1.58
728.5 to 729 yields -1.59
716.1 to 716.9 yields -1.67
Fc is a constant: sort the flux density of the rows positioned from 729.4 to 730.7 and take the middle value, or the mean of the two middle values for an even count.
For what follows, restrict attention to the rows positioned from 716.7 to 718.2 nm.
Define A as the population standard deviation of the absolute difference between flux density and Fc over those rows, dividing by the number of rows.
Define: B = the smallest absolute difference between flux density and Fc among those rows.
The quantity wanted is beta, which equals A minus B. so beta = 0.37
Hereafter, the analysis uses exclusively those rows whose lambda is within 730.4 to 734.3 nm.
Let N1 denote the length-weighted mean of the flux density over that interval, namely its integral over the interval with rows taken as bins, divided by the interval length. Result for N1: 3.95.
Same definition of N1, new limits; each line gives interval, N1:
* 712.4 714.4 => 3.90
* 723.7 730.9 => 3.86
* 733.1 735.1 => 3.90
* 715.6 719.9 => 3.74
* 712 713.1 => 3.97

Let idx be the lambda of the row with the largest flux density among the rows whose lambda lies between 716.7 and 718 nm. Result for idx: 716.972 nm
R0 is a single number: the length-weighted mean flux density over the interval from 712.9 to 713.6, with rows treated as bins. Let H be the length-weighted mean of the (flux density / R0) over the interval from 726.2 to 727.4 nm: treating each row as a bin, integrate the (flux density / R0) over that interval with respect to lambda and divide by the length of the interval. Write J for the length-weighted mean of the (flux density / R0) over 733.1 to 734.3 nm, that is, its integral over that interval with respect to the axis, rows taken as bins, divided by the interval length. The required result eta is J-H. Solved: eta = -0.017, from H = 0.99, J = 0.97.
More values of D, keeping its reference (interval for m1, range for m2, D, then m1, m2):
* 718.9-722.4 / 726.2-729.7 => 1.4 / 5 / 7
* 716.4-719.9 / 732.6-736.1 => 0.9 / 7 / 6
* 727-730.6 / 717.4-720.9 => 1.0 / 6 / 6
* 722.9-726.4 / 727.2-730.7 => 0.9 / 7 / 6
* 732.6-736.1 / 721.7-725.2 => 1.3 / 6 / 8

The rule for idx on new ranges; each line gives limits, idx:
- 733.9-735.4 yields 735.025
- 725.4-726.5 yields 725.441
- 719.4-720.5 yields 720.281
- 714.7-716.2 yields 715.817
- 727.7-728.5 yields 727.783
